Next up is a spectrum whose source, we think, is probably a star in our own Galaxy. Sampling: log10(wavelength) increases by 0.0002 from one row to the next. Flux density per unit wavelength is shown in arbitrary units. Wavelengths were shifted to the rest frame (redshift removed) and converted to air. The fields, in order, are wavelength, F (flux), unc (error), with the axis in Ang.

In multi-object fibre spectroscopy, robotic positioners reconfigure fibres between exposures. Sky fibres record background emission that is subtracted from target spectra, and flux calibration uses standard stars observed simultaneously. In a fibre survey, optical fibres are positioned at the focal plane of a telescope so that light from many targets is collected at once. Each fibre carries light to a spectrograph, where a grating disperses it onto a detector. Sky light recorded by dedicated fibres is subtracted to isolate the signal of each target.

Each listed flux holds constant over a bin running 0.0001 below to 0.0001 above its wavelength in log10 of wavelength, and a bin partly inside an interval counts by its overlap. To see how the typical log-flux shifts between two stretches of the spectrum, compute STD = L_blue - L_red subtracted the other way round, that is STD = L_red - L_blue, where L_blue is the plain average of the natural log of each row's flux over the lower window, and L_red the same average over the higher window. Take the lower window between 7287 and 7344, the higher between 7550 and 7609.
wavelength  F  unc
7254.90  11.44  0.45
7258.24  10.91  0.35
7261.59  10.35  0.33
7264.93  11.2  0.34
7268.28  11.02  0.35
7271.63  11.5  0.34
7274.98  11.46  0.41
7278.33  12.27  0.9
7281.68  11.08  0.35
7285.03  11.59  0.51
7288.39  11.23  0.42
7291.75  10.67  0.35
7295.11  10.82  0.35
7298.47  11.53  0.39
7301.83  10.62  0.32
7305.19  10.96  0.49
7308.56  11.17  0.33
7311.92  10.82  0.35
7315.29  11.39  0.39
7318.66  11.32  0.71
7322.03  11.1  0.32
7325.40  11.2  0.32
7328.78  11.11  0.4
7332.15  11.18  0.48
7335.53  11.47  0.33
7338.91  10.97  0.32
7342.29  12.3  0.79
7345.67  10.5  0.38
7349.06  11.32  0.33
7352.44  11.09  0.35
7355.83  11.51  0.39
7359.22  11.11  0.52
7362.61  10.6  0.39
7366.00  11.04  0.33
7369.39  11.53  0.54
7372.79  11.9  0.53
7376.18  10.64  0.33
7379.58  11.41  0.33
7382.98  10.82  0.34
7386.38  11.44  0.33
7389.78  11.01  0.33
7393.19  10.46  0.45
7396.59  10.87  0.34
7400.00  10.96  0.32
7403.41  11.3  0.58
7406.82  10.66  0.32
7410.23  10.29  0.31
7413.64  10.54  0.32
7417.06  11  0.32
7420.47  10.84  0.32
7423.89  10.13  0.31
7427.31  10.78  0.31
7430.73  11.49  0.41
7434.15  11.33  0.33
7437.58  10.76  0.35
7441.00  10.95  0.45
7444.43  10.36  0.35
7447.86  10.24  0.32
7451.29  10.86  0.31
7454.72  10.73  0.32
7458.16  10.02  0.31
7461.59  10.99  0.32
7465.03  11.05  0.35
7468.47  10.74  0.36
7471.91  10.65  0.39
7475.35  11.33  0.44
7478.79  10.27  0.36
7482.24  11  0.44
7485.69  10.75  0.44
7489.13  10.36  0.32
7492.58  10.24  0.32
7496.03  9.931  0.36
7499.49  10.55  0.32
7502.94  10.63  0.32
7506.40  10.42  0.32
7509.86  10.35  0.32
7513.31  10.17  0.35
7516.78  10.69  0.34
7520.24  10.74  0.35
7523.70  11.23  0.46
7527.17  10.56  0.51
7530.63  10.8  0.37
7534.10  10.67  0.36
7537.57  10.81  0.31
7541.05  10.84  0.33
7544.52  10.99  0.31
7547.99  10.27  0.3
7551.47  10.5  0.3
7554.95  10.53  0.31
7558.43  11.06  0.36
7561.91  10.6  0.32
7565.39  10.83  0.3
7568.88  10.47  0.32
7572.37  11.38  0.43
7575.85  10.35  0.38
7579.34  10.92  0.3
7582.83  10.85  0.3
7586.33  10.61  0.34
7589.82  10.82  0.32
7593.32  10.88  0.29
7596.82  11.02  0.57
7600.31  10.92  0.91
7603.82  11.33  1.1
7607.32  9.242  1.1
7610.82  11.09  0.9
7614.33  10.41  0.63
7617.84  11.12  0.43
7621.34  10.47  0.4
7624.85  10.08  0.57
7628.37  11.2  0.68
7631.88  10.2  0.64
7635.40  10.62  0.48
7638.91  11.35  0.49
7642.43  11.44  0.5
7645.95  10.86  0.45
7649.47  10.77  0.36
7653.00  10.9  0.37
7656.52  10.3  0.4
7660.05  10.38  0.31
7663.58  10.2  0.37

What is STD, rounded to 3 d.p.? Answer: -0.041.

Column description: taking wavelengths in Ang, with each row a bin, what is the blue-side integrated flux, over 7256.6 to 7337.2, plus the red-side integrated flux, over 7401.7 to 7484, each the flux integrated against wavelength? 1786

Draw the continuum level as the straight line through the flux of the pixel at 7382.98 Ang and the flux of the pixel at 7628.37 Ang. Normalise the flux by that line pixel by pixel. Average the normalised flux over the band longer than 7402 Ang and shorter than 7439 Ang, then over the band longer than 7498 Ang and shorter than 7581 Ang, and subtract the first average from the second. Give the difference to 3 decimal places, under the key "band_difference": -0.030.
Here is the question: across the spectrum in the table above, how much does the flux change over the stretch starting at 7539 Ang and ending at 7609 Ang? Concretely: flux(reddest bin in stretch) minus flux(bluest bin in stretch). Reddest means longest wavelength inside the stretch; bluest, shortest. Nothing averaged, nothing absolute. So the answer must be -1.6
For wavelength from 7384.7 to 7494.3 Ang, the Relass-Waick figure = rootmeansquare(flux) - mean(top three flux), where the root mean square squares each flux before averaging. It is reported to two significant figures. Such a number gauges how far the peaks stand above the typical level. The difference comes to -0.65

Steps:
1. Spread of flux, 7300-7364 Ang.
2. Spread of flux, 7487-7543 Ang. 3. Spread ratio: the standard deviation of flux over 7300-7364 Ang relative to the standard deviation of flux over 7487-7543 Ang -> 1.28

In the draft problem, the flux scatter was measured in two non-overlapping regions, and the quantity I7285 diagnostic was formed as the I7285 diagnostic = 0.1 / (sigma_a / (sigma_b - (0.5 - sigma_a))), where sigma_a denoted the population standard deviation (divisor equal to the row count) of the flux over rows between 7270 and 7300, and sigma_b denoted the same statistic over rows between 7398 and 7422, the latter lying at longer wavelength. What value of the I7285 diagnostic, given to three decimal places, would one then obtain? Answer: 0.057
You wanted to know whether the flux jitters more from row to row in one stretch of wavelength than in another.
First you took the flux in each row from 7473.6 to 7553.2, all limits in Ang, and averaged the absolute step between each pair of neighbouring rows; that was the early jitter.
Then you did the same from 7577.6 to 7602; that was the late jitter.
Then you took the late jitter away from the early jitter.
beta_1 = 0.20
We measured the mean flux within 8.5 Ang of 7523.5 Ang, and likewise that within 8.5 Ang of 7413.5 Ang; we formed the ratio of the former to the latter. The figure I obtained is 1.01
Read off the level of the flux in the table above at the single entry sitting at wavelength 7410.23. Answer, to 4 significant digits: 10.29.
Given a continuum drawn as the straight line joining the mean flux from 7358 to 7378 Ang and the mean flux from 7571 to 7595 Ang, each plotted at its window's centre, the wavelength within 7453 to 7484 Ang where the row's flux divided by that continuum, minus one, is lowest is 7458.16 Ang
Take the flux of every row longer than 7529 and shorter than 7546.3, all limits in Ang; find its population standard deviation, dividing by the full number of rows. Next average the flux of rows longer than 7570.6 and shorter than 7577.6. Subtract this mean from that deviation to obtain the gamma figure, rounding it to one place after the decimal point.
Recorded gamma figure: -10.8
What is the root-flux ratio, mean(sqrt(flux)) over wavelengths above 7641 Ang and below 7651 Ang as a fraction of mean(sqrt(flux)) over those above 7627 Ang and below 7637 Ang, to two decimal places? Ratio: 1.02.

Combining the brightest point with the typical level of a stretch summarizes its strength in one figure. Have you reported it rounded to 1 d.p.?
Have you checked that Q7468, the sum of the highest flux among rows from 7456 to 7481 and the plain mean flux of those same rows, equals 22.1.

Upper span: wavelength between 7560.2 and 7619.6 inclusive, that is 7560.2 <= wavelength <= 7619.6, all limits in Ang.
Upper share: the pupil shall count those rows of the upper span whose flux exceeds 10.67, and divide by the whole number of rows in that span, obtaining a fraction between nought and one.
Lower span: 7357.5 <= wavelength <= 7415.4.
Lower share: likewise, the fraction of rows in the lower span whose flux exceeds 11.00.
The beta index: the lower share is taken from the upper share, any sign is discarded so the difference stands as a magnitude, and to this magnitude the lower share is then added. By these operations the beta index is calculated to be 0.65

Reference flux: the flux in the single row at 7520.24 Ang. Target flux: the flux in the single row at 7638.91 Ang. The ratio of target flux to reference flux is 1.06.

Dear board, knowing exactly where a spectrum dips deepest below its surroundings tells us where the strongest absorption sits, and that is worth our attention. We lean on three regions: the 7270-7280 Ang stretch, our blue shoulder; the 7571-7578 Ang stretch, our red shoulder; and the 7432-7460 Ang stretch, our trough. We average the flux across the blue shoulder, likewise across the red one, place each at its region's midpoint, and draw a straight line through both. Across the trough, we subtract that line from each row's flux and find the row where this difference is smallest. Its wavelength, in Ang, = 7458.16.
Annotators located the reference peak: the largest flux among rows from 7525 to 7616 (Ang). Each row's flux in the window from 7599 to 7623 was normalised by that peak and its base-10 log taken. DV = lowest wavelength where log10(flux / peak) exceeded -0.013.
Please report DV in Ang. 7603.82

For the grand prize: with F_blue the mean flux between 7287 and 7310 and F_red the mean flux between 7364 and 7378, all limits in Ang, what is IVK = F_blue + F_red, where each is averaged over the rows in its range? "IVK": 22.3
